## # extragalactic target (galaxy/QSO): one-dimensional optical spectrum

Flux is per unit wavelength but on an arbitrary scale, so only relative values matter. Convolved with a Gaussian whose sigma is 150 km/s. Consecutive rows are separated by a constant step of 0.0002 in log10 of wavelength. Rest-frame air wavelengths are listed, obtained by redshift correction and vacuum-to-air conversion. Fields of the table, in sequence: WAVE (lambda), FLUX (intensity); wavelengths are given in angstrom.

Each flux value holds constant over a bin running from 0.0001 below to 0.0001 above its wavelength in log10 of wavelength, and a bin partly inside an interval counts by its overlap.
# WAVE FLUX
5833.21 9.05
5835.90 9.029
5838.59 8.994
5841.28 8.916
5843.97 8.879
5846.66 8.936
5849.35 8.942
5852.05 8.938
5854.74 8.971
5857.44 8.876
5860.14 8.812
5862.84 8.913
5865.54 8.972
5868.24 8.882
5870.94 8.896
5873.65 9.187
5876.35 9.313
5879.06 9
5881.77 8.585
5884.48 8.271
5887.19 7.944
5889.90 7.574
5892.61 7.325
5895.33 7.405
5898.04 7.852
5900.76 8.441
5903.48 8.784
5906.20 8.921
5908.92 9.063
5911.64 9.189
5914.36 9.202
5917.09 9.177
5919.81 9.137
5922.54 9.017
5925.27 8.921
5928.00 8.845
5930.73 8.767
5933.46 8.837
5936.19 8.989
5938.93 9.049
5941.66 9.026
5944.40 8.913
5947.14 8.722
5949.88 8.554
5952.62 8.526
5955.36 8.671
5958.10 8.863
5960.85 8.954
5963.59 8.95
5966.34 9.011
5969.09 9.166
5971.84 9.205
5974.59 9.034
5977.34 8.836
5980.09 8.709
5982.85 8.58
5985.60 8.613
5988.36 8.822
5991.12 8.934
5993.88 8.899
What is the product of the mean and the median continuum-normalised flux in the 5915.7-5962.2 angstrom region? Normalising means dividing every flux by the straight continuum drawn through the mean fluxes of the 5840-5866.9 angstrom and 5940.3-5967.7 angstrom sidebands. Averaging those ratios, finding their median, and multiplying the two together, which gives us 1.01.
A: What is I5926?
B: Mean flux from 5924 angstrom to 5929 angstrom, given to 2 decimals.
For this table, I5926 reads 8.88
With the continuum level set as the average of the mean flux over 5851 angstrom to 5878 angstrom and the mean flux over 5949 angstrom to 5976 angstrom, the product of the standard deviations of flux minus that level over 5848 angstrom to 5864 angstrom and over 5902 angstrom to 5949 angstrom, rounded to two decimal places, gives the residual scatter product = 0.01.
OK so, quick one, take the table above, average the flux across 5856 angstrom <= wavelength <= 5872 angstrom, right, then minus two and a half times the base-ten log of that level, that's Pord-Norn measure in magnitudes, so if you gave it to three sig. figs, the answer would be -2.37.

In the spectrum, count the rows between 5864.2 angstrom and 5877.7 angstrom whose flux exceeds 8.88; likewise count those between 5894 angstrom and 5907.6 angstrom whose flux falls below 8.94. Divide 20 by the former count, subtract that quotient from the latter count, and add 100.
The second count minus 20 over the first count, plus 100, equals 101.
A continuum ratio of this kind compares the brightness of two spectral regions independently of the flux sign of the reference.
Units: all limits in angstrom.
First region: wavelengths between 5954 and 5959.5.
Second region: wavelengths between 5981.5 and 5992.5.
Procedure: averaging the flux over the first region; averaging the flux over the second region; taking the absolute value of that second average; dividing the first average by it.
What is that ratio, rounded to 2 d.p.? 1.00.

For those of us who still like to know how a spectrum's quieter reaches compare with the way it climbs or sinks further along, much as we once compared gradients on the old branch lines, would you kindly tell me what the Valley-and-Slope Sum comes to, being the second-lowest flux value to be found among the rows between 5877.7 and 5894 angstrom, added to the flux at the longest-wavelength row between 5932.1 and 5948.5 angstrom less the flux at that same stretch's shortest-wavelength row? 7.5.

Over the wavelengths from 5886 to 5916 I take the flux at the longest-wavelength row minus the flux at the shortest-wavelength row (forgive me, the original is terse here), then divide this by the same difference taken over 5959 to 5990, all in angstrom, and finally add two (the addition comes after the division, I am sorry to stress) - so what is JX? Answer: -7.5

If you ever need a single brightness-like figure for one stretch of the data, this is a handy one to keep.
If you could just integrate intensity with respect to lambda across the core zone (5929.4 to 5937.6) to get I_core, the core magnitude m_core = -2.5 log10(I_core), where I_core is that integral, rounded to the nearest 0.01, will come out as -4.65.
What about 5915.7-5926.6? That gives -4.99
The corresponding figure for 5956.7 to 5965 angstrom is -4.67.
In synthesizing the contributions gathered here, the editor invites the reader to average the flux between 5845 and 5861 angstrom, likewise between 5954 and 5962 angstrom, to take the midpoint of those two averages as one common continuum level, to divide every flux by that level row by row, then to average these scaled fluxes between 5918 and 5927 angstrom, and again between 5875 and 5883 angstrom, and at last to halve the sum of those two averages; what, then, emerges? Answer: 1.01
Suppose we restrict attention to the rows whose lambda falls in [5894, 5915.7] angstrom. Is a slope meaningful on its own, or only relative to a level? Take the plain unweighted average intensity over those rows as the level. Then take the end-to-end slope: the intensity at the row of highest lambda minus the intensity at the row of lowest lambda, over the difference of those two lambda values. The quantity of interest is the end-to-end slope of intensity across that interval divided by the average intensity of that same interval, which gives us 0.0110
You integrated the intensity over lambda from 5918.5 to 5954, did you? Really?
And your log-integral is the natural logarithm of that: 5.75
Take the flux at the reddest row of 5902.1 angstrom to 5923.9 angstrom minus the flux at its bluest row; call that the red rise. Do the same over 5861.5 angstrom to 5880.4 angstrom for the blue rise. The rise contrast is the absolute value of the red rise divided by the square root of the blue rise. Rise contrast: 0.79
